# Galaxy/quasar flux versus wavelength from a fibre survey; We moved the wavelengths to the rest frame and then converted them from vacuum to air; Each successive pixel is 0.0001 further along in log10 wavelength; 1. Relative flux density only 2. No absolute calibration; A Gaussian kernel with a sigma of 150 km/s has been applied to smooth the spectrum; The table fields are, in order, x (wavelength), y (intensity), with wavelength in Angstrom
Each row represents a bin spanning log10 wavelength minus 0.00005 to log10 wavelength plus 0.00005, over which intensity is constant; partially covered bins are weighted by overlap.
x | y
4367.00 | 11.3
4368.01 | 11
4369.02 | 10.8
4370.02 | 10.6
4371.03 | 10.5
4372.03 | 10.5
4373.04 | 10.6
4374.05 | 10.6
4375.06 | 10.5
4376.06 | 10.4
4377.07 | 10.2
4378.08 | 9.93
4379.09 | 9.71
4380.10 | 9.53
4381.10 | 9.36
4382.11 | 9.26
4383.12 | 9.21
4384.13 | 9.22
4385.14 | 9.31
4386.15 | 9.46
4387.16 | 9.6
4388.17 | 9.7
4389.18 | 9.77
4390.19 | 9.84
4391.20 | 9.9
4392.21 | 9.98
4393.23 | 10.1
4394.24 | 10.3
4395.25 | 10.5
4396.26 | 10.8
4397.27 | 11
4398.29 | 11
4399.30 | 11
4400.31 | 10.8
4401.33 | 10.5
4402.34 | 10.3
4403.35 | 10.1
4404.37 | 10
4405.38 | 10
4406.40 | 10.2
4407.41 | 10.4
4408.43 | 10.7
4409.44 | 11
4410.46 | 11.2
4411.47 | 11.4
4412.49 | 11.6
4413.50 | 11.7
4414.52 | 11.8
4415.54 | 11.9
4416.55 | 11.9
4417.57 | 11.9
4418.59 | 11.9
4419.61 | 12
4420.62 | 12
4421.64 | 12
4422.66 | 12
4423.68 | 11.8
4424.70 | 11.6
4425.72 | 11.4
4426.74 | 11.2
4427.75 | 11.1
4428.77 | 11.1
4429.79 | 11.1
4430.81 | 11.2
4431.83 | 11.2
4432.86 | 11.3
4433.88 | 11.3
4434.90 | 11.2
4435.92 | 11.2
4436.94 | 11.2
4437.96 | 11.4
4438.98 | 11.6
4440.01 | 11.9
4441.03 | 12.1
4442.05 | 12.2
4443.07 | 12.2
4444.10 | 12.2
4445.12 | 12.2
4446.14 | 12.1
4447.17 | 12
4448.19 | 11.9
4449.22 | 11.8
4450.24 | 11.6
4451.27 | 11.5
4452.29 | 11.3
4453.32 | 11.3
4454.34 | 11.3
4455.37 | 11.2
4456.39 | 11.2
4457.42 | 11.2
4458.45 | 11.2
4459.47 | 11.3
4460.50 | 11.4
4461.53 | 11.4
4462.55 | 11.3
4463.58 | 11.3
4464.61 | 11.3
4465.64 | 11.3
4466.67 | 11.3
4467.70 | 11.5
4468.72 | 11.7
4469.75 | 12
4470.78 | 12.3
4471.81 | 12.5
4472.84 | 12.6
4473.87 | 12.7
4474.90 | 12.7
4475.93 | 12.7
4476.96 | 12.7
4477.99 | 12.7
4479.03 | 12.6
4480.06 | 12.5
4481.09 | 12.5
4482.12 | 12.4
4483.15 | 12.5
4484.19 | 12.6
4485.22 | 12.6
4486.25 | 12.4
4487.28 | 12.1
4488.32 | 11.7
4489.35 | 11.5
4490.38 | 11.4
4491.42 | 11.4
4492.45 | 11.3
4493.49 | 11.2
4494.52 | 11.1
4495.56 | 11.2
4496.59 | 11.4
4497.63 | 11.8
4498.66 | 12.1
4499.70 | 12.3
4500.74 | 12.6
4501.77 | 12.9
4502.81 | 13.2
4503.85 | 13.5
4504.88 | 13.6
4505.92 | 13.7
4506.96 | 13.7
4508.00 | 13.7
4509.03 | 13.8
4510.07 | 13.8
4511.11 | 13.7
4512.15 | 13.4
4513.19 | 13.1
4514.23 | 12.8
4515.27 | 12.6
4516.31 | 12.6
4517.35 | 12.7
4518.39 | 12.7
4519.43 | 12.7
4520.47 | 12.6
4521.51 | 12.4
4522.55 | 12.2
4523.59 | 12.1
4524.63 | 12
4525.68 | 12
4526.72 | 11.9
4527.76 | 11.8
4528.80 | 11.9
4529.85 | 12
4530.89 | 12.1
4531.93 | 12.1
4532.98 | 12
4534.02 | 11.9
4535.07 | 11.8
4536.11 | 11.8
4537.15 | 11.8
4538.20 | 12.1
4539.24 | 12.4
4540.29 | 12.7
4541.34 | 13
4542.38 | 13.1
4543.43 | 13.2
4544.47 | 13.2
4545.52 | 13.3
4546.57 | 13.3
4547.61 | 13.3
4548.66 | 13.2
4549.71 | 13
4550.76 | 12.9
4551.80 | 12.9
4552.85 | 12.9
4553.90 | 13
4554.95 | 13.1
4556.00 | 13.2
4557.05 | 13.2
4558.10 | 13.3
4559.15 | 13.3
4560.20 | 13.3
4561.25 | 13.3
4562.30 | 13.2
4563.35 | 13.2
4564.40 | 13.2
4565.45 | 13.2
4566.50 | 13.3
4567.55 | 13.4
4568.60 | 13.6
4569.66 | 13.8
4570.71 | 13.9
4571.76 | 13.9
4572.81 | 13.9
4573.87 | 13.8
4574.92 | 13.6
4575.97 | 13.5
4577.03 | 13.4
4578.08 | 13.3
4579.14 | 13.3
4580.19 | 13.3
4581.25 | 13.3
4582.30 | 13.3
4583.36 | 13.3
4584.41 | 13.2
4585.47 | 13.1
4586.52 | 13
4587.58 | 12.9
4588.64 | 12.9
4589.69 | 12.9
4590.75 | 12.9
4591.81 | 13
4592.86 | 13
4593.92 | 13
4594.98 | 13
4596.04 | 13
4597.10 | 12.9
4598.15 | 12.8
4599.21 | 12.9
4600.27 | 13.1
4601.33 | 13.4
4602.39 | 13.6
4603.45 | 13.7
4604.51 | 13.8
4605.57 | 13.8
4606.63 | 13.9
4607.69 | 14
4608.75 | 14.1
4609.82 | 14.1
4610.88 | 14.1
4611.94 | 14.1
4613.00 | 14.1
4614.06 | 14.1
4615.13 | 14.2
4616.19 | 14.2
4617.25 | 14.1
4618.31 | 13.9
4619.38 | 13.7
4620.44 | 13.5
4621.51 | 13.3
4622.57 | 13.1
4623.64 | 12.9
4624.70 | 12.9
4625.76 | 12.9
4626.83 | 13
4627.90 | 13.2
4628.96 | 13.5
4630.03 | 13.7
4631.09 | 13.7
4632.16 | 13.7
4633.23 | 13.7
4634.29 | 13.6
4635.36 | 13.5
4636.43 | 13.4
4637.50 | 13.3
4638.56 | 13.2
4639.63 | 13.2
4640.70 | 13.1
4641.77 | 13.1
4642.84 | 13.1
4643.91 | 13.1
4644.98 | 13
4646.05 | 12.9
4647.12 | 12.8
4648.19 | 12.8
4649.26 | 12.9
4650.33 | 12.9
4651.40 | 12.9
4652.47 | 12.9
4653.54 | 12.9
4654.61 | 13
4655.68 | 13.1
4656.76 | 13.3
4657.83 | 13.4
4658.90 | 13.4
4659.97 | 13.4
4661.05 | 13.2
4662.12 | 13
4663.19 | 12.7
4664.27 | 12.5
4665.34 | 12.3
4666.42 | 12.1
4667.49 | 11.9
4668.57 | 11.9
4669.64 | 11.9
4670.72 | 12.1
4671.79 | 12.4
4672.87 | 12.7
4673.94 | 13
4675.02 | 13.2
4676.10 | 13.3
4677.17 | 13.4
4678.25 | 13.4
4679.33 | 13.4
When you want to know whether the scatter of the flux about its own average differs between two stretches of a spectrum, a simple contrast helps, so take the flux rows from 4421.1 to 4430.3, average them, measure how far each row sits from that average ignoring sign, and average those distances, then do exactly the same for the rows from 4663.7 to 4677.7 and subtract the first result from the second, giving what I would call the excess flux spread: 0.1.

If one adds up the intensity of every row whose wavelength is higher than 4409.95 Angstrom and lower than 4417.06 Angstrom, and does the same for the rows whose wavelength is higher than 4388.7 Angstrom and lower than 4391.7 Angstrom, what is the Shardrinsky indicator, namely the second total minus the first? -52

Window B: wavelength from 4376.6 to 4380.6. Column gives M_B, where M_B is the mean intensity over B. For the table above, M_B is 9.8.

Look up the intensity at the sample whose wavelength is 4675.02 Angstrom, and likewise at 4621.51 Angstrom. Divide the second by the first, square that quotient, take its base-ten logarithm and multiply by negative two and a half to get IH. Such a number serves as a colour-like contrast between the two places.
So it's 0.0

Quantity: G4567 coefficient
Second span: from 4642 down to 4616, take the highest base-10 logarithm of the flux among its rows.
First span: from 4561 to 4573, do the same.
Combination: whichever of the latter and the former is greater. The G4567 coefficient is 1.15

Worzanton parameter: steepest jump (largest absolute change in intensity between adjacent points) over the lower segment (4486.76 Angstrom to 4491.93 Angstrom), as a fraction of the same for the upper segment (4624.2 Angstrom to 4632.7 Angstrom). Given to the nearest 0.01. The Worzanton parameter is 1.33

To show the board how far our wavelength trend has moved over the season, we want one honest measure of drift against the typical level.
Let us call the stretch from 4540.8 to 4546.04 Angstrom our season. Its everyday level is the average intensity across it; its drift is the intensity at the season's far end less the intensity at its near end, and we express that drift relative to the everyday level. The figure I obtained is 0.023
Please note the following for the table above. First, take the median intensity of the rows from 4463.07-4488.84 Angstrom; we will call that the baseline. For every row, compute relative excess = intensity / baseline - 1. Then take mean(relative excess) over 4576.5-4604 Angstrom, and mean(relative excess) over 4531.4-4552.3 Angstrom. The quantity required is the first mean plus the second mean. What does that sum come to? 0.063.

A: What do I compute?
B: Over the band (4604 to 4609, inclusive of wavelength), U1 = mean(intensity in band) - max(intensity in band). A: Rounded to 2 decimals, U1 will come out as -0.18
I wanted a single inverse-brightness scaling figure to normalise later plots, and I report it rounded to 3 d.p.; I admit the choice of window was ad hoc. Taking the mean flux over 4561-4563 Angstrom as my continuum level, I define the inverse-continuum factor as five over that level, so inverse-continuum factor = 0.377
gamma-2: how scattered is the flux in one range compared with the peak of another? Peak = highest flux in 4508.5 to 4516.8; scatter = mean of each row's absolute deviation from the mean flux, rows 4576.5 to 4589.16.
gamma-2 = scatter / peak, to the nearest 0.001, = 0.010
